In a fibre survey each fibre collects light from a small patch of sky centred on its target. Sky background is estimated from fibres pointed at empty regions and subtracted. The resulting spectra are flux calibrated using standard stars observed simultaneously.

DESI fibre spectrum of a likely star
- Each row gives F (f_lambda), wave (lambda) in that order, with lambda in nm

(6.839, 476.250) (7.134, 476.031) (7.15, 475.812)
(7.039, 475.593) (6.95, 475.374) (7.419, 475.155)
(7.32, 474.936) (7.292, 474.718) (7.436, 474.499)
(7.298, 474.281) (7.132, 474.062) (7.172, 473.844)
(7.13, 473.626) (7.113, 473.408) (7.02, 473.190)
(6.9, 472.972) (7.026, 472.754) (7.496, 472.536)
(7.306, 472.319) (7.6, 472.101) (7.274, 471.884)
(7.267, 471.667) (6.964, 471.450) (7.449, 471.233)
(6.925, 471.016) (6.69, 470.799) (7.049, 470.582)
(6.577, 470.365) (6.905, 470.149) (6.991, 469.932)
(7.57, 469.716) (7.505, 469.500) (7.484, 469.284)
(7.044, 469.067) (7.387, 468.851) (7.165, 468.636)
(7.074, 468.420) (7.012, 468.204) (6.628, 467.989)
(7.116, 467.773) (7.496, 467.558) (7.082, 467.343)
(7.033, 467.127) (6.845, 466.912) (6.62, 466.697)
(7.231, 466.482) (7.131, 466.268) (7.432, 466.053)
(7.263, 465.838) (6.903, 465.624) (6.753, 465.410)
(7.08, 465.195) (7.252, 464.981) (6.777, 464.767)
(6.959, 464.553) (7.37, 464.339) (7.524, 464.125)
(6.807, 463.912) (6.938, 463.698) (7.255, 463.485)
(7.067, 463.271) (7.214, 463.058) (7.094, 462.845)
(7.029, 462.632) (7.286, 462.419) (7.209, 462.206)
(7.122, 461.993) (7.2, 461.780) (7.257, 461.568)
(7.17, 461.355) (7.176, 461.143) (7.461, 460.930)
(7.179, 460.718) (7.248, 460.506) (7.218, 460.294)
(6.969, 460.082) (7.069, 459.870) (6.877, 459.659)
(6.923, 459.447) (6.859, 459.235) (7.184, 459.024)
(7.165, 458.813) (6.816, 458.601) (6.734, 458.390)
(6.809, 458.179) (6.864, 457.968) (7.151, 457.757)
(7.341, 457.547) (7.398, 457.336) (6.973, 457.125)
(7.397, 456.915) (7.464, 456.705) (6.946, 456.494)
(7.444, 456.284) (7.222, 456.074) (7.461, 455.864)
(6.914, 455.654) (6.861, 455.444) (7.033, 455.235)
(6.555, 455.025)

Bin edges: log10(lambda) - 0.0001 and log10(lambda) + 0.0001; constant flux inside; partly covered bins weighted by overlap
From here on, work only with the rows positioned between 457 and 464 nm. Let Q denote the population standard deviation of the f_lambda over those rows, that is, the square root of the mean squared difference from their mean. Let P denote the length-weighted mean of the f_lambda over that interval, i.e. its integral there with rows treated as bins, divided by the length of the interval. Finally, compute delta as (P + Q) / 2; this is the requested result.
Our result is 3.64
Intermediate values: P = 7.09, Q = 0.18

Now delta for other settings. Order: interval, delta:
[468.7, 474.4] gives 3.71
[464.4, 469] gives 3.65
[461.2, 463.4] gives 3.62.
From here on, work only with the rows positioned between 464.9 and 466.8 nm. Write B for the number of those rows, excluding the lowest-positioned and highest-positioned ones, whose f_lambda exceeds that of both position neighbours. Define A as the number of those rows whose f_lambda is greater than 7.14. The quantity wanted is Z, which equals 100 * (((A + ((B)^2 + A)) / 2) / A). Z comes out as 150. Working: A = 4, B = 2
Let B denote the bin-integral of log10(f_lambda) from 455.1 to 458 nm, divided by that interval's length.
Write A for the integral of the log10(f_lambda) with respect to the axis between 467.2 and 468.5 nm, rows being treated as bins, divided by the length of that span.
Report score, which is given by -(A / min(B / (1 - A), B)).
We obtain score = -0.99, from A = 0.849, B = 0.856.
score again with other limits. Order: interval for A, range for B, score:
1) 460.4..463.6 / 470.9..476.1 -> -1.00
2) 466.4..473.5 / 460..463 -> -0.99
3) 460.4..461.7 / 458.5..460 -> -1.02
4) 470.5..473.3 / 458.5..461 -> -1.01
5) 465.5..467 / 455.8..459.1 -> -0.99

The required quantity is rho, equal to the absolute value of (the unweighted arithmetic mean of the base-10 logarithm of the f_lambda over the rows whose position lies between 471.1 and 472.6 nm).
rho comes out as 0.865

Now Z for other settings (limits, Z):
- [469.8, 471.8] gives 200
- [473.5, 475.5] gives 175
